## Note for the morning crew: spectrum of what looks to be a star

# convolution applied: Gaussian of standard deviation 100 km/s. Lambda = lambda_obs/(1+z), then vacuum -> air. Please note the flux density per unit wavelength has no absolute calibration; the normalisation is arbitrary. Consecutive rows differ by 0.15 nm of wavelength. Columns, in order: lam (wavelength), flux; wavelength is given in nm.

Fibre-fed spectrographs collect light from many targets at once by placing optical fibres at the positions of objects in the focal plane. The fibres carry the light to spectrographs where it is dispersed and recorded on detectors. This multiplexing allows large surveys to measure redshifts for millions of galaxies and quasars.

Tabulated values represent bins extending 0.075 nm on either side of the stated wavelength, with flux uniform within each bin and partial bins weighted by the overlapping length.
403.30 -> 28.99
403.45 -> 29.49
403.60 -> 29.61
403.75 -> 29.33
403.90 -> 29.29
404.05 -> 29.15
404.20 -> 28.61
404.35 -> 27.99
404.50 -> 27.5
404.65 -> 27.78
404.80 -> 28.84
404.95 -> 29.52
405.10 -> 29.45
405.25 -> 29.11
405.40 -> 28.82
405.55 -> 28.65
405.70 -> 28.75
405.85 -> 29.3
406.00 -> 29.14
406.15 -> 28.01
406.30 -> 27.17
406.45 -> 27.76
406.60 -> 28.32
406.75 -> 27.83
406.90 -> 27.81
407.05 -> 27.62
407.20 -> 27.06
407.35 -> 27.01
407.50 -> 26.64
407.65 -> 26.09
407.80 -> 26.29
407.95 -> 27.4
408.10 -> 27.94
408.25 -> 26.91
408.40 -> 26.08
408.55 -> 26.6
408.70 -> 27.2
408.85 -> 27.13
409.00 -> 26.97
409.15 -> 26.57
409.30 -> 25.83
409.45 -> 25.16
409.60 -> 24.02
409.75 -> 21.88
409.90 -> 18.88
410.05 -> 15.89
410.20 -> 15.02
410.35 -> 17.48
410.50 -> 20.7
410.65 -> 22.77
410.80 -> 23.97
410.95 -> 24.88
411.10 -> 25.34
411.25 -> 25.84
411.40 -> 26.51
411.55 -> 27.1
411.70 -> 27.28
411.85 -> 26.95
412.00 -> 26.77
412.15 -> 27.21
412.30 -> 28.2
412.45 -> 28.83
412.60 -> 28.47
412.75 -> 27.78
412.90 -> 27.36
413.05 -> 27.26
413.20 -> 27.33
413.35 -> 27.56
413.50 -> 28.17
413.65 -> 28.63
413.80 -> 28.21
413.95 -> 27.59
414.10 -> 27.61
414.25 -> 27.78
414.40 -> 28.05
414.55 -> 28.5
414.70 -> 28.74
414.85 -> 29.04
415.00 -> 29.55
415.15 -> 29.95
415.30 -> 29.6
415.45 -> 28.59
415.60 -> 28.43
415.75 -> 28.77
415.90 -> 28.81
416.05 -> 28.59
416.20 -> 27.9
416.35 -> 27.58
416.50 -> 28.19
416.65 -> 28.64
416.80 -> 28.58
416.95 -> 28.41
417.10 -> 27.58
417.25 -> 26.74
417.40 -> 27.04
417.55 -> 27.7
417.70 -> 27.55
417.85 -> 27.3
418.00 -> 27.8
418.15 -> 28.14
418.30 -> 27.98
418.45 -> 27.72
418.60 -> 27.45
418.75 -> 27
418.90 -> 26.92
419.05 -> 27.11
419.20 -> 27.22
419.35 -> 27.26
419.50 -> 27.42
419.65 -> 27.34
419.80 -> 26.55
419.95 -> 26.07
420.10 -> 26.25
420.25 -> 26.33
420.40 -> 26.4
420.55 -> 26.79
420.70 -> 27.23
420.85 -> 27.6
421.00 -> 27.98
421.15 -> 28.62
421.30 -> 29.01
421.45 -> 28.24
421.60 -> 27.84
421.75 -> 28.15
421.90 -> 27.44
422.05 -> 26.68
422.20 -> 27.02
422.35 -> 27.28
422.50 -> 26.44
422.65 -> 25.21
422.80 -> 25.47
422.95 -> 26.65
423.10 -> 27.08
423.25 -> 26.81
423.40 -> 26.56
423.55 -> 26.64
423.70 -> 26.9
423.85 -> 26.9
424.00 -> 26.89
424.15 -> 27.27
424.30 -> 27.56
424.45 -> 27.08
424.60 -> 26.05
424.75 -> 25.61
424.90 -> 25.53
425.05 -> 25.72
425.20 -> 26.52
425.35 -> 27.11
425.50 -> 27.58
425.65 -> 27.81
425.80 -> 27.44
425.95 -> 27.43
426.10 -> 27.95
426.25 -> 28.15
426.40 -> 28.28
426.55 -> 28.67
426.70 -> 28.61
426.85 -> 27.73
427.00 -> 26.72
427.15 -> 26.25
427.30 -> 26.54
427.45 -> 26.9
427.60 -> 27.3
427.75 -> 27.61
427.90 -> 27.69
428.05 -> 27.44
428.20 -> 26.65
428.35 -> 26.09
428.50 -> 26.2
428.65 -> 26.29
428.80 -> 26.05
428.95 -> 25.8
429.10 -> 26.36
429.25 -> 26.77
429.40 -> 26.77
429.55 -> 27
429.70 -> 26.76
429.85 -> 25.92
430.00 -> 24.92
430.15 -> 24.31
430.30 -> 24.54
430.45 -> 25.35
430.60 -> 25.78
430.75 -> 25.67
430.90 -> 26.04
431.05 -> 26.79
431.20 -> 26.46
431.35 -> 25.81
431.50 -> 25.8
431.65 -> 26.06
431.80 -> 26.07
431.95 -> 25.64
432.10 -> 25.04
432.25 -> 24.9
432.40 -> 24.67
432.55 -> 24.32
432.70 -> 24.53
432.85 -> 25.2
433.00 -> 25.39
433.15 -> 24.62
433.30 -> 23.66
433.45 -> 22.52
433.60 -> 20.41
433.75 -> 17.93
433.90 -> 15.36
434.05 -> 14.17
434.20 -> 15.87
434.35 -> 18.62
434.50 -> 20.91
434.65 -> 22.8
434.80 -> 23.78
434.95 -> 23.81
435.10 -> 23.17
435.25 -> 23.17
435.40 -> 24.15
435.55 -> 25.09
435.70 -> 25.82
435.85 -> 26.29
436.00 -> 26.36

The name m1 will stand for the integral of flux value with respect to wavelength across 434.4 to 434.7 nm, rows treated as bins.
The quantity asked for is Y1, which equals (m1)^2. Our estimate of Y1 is 42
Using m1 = 6.5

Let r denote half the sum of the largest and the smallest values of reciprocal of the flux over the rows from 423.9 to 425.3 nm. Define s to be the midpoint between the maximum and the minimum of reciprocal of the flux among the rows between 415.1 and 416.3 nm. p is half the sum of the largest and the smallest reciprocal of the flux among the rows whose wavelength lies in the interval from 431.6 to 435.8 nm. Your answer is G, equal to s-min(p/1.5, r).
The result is -0.0017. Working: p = 0.0545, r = 0.0377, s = 0.0346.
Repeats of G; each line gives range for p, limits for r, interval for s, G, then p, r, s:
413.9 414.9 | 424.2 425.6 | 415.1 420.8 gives 0.0123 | 0.0353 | 0.0377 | 0.0359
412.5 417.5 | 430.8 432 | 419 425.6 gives 0.0135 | 0.0354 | 0.0382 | 0.0371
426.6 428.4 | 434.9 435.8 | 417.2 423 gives 0.0126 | 0.0366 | 0.0409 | 0.0371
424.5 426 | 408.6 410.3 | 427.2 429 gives 0.0124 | 0.0376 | 0.0517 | 0.0374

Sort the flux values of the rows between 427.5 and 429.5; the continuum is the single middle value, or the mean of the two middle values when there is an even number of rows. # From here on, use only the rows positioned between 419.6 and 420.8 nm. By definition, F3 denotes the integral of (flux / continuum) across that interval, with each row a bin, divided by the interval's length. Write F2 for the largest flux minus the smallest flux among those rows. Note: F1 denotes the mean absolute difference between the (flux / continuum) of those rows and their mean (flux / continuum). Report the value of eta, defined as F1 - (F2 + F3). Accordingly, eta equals -2.3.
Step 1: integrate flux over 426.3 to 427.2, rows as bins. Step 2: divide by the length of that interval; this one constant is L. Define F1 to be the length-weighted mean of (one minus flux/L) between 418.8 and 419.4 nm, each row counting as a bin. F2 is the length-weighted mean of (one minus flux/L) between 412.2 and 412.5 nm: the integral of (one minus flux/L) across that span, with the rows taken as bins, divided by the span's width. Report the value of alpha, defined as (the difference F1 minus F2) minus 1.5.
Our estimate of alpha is -1.45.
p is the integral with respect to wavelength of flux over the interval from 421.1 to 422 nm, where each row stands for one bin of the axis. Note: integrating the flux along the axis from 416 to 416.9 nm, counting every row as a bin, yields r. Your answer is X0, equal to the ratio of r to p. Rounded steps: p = 25.3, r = 25.4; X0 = 1.00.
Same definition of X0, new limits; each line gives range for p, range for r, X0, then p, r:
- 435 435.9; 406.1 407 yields 1.13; 22.1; 25.0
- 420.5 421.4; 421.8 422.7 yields 0.96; 25.1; 24.1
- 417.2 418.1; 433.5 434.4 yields 0.63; 24.7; 15.5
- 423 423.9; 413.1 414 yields 1.04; 24.1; 25.1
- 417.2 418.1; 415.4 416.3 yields 1.04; 24.7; 25.6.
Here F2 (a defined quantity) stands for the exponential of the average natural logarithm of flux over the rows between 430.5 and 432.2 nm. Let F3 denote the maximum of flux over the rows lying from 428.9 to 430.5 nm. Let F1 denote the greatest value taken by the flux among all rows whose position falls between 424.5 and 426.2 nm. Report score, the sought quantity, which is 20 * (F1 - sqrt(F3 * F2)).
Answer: 30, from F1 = 27.95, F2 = 25.9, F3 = 27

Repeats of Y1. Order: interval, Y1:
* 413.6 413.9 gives 72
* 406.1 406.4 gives 68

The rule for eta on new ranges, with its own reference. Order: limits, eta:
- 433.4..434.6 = -8.9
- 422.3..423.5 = -3.0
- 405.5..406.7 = -3.2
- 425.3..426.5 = -2.2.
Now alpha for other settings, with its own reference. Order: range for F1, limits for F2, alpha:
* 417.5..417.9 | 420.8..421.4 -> -1.47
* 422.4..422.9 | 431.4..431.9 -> -1.50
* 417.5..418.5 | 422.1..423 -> -1.55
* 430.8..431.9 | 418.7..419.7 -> -1.46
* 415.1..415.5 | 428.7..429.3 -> -1.61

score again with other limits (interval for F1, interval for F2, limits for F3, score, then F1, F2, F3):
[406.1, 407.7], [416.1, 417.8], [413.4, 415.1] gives -7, 28.32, 27.8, 29.55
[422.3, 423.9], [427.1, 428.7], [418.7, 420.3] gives 3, 27.28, 26.8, 27.42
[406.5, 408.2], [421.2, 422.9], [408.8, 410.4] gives 24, 28.32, 27.1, 27.13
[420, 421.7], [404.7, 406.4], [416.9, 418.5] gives 8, 29.01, 28.8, 28.41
